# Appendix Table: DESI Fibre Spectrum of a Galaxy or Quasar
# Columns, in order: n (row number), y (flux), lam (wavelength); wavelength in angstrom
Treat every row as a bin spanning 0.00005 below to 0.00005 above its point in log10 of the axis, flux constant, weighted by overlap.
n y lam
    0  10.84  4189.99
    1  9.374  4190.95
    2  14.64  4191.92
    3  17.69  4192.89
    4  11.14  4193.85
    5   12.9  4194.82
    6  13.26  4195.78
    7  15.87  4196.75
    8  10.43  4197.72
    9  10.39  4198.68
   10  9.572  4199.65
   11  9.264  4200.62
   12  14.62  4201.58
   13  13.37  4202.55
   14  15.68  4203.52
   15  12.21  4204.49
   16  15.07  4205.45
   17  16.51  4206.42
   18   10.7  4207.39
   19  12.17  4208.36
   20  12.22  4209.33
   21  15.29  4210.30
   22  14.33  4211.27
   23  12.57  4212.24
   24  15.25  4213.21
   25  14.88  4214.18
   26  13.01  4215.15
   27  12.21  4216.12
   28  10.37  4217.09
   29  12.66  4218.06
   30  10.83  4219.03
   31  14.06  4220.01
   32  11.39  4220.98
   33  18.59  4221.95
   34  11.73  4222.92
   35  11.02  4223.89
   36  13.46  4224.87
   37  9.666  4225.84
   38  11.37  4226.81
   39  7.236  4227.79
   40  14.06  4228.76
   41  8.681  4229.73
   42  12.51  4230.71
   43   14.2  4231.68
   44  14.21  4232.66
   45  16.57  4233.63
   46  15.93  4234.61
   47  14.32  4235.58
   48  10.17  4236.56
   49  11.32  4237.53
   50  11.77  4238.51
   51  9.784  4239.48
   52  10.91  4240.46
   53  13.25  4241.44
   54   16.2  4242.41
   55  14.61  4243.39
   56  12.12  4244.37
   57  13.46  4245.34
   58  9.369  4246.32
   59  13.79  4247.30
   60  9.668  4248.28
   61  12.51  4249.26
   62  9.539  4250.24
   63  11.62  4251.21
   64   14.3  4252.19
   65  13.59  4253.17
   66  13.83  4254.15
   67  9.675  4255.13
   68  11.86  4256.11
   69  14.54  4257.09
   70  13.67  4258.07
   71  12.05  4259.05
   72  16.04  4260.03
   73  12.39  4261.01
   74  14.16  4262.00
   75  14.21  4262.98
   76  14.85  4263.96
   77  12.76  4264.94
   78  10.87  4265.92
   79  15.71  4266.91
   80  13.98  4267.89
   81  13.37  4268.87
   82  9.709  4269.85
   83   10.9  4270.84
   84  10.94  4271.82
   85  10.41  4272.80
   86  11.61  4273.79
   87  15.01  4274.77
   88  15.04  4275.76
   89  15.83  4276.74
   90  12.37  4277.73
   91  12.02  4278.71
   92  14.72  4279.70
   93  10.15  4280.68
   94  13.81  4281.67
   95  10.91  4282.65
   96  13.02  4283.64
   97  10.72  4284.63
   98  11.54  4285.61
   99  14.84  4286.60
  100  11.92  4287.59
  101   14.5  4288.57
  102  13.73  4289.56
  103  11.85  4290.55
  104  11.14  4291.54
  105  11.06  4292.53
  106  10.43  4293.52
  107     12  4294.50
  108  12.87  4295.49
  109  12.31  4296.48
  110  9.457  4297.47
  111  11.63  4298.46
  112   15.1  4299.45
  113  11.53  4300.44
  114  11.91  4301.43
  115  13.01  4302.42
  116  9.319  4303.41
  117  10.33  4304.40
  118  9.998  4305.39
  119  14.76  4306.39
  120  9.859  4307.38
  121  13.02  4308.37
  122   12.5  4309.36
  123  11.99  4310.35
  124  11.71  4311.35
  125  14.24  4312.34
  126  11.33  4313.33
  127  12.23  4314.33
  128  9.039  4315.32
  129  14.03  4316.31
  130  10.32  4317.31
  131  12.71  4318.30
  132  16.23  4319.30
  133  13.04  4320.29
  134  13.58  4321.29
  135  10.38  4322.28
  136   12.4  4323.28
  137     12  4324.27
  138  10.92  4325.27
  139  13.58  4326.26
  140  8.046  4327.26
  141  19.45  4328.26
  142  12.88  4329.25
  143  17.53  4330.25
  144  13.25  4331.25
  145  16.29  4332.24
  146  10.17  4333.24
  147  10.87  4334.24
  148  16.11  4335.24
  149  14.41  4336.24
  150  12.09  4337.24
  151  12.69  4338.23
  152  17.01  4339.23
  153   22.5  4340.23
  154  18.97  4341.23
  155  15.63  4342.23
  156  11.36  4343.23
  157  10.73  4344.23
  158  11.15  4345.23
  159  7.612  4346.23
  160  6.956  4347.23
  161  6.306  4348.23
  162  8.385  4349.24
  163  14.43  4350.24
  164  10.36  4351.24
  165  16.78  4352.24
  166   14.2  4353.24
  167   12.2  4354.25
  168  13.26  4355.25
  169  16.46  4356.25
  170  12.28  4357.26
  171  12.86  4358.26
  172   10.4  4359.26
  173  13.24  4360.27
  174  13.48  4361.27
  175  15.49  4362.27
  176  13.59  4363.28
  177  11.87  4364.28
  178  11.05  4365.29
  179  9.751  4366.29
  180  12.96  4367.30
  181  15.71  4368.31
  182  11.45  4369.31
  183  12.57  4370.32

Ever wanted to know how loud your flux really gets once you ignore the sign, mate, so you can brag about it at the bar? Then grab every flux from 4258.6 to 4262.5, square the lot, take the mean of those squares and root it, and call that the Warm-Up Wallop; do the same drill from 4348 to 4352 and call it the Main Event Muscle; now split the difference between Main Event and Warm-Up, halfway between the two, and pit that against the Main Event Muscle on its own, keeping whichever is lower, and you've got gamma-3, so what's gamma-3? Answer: 10.3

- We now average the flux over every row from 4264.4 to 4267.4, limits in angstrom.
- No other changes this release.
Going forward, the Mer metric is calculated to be 13.1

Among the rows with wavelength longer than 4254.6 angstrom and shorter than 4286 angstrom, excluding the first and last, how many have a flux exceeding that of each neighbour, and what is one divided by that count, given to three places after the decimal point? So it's 0.111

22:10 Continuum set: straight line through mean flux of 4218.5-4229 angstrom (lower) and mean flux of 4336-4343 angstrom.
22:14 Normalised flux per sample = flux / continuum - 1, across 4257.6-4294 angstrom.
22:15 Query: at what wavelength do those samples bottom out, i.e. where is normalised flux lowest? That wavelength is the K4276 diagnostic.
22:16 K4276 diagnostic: 4269.85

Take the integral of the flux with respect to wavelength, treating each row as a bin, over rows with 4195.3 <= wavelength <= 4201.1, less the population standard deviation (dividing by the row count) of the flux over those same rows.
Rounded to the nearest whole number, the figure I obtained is 64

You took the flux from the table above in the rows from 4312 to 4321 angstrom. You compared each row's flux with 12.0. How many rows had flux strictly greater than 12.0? 6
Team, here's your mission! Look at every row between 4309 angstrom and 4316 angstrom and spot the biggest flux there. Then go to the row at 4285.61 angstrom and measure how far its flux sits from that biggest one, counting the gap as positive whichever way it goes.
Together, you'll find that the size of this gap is 2.7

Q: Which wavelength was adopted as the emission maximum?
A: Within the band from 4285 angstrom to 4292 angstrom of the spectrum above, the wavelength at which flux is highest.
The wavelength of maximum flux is 4286.60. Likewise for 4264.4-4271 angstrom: 4266.91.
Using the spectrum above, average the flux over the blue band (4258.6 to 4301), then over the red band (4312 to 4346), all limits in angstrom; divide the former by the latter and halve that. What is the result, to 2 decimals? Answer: 0.47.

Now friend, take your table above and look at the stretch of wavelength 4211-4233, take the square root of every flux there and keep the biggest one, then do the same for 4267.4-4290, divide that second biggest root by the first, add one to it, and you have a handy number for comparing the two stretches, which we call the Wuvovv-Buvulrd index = 1.92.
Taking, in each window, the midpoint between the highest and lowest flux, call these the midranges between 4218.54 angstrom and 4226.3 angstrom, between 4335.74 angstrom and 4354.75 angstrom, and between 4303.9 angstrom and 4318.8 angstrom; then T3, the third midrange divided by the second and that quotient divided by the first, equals 0.0585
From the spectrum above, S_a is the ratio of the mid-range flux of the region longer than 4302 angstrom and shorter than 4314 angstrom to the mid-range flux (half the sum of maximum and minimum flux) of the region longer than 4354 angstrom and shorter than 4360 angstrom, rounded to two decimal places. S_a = 0.90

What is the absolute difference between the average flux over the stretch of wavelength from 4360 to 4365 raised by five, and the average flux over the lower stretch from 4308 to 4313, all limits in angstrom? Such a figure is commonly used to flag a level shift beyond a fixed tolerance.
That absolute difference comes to 5.8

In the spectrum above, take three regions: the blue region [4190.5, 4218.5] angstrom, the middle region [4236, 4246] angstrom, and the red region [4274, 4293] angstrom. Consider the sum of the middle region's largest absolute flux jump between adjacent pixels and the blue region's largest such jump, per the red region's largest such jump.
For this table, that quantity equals 2.08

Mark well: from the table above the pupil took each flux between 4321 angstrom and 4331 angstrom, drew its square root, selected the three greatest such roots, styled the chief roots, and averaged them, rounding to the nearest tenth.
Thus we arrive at 4.1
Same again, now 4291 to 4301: 3.7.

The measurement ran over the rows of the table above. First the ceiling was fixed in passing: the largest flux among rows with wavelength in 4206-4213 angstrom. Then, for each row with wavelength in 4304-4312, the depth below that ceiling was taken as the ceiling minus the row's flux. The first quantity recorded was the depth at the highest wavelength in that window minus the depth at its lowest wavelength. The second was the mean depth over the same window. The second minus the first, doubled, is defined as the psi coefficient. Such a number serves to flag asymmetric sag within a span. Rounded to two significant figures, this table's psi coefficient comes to 12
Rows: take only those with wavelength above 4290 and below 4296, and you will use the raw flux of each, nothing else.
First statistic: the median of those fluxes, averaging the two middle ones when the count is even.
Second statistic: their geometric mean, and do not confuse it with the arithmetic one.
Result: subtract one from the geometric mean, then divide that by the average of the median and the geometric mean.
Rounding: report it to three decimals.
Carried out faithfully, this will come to 0.915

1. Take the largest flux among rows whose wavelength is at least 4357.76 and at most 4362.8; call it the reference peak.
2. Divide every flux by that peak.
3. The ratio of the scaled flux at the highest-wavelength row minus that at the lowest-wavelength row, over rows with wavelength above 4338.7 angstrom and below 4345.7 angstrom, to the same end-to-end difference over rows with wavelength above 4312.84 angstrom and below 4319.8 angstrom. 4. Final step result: -1.2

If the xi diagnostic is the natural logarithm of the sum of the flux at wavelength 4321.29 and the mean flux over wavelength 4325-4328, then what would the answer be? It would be 3.2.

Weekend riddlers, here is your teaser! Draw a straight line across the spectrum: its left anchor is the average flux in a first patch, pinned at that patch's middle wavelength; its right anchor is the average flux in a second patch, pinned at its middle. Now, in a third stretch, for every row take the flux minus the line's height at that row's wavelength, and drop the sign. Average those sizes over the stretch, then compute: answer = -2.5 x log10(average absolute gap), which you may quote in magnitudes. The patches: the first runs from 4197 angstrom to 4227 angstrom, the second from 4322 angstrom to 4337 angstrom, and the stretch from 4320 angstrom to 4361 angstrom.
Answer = -1.0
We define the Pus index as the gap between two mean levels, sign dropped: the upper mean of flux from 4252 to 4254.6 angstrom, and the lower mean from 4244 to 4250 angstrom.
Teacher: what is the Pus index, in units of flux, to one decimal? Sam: 2.1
